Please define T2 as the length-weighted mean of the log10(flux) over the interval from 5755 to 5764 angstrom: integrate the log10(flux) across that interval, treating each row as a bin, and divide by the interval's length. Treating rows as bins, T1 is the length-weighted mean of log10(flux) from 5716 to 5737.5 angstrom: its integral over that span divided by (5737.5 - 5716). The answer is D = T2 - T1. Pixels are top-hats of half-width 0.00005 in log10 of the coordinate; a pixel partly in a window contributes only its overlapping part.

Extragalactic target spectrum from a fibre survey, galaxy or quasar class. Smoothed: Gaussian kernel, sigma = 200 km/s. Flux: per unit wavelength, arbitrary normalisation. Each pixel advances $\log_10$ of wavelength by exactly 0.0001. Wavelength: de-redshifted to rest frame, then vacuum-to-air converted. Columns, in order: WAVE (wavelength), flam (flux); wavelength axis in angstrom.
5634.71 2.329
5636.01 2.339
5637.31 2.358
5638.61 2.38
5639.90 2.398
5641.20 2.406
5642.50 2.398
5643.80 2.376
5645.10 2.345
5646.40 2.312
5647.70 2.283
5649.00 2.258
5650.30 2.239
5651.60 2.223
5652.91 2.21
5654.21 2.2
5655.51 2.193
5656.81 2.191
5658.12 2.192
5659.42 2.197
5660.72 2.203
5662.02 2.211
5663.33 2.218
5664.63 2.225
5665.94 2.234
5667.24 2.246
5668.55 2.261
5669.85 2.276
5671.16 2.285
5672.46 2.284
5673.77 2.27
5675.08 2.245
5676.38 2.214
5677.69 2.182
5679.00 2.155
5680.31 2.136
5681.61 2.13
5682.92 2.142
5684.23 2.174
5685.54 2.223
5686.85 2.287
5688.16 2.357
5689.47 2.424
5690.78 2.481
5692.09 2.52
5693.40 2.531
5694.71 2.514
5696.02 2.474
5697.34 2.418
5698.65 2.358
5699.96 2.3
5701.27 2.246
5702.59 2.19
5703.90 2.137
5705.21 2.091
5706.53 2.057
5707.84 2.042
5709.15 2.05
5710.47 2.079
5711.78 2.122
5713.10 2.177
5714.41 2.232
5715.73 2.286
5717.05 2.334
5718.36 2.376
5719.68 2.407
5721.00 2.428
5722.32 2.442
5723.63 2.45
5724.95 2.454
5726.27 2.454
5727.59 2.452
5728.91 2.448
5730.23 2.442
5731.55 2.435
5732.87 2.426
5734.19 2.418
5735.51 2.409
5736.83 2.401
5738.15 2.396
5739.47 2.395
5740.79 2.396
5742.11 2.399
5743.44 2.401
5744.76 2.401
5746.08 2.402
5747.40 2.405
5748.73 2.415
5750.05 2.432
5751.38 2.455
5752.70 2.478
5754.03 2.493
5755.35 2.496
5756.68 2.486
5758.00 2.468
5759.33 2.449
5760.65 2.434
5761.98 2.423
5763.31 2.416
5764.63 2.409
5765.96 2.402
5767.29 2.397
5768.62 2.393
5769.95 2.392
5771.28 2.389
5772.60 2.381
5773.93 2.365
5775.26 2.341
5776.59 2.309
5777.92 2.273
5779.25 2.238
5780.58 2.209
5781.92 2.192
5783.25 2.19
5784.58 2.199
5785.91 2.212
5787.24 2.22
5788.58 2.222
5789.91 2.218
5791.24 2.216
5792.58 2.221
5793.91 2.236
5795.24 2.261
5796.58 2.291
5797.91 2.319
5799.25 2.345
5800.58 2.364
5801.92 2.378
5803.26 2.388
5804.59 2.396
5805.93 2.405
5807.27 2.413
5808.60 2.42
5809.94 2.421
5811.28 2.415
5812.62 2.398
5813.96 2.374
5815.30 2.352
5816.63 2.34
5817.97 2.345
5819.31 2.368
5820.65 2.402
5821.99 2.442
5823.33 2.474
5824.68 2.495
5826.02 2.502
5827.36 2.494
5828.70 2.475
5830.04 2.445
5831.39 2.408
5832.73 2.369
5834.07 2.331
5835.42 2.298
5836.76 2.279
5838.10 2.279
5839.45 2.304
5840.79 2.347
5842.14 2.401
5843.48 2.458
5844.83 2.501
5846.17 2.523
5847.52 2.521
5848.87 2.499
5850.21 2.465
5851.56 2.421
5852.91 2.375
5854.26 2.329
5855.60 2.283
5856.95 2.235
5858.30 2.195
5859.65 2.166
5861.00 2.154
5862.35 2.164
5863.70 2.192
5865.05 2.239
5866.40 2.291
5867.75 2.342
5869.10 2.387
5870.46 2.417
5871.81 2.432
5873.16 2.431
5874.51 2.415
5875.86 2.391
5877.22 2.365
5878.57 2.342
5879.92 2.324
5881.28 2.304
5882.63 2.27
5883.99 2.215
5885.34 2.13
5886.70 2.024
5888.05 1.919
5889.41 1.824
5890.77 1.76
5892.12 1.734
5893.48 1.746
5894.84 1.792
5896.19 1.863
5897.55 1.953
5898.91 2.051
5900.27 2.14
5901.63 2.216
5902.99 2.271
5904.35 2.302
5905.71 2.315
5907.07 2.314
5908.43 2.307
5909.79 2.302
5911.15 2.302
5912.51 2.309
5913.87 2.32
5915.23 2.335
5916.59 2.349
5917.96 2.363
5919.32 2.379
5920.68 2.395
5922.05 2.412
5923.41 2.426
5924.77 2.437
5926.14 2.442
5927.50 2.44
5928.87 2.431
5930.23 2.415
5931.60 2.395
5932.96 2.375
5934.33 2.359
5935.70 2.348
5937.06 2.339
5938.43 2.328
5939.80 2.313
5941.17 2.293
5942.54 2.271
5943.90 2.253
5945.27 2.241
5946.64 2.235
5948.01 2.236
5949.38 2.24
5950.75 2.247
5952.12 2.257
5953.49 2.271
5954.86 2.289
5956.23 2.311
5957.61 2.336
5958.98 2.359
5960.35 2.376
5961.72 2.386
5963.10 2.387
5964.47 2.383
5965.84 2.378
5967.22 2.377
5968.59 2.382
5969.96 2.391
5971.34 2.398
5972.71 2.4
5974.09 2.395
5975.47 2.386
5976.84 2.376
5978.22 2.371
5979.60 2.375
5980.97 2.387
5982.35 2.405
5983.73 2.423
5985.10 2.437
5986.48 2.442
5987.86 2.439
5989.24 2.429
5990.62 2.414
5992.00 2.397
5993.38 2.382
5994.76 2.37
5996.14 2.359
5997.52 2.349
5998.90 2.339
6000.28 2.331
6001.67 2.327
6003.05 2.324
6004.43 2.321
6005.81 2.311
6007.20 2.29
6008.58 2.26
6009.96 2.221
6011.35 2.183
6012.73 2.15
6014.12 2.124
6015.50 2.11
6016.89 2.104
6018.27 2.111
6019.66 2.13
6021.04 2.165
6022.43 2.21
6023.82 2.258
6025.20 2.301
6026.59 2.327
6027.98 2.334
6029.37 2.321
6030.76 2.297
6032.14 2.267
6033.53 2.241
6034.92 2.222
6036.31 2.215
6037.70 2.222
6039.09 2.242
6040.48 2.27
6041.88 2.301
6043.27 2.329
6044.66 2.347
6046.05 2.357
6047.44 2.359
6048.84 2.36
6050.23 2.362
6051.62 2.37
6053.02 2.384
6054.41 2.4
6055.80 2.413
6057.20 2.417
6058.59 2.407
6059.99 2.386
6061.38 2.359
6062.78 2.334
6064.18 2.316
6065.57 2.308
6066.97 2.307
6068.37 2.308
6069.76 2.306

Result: 0.006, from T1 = 0.384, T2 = 0.390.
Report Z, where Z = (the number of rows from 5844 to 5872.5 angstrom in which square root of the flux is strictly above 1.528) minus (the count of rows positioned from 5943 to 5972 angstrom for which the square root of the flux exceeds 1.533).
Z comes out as 1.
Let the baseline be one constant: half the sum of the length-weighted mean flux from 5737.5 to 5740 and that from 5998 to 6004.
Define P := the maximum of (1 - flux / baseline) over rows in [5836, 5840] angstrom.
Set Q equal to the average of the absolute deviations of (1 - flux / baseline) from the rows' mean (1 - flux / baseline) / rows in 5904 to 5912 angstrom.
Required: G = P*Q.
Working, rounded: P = 0.04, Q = 0.002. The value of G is 0.0001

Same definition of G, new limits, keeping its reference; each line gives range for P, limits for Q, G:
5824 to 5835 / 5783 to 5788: 0.0001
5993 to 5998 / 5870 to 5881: 0.0001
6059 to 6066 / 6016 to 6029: 0.0008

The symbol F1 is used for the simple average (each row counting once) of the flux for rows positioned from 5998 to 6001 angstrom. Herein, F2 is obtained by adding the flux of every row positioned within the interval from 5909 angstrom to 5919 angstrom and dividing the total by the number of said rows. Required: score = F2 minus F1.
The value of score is -0.01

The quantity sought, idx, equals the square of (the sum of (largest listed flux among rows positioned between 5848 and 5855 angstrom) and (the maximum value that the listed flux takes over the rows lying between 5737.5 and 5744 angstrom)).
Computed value 24.0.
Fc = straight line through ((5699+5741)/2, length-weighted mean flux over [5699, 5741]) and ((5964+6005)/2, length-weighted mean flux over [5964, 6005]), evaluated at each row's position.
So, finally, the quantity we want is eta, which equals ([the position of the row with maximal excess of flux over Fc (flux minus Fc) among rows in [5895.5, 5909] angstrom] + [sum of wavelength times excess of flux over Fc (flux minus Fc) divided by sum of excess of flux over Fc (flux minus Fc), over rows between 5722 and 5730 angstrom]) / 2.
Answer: 5815.7 angstrom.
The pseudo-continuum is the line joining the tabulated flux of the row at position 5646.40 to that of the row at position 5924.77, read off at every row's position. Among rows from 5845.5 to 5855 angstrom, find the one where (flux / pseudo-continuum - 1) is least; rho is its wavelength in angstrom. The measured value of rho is 5854.26 angstrom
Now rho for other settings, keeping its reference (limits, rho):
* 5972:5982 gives 5978.22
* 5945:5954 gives 5946.64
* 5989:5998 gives 5997.52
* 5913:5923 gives 5913.87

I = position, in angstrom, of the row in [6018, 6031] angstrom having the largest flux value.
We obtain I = 6027.98 angstrom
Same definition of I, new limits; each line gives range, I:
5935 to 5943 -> 5935.70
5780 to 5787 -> 5785.91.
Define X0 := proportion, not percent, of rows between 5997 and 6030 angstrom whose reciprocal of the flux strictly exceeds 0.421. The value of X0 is 1.00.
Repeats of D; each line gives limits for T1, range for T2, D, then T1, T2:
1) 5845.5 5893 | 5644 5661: -0.002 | 0.352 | 0.350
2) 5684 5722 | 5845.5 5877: 0.010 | 0.359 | 0.369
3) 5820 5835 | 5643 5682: -0.038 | 0.387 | 0.349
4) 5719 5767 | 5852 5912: -0.046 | 0.386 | 0.339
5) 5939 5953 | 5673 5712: -0.002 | 0.354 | 0.352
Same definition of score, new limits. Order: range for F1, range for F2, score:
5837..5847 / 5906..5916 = -0.09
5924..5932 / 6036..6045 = -0.15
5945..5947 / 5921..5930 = 0.19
